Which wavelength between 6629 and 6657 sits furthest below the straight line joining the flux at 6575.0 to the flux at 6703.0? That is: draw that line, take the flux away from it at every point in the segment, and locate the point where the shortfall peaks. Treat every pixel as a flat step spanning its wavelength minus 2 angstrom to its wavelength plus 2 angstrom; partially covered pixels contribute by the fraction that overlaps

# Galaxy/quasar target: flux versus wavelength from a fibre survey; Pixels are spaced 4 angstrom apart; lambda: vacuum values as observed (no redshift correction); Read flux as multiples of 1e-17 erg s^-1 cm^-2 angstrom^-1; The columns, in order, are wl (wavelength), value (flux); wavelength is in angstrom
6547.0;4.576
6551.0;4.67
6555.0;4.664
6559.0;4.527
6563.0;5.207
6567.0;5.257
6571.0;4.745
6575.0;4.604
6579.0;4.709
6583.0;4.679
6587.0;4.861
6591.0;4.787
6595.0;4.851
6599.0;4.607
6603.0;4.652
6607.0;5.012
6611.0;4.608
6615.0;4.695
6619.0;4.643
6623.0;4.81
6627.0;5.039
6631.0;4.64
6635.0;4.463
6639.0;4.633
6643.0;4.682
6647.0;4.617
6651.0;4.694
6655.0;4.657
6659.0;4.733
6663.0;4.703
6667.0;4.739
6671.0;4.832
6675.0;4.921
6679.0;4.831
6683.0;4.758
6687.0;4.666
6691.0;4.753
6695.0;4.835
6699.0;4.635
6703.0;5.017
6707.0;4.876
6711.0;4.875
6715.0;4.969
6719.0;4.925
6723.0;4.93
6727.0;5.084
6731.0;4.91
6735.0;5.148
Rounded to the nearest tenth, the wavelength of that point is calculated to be 6635.0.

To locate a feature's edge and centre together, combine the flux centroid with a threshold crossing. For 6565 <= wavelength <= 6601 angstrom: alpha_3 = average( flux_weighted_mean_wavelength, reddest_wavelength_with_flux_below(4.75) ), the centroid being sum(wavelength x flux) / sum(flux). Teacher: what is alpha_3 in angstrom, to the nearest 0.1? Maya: 6590.9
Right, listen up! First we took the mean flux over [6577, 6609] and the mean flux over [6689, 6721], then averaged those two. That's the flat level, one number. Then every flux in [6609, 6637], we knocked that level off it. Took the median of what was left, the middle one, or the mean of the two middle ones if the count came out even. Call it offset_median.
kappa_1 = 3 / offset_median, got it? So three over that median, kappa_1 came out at -17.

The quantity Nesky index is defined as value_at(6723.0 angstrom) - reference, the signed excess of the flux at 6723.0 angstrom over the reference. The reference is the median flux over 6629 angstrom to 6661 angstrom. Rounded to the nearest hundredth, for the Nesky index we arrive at 0.28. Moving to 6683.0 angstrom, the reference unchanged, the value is 0.11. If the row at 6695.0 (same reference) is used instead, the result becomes 0.19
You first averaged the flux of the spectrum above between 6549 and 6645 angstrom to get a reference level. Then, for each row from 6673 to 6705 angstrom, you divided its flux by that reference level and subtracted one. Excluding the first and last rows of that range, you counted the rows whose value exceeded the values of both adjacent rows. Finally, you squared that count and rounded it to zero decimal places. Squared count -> 1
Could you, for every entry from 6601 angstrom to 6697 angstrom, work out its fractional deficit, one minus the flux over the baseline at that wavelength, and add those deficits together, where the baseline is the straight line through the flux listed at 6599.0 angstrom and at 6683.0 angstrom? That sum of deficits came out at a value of -0.19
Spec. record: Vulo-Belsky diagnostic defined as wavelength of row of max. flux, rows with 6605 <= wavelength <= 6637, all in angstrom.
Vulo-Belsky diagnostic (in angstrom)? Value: 6627.0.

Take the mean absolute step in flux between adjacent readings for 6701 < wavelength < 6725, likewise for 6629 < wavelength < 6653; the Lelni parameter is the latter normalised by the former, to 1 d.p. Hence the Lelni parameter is 1.9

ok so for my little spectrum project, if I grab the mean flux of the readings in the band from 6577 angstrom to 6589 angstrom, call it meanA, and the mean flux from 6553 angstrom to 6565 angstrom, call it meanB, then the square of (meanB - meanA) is 0.002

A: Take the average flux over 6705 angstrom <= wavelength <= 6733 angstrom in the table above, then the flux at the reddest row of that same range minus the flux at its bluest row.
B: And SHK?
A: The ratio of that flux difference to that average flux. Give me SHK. 0.007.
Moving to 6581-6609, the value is 0.070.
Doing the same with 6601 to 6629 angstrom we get 0.081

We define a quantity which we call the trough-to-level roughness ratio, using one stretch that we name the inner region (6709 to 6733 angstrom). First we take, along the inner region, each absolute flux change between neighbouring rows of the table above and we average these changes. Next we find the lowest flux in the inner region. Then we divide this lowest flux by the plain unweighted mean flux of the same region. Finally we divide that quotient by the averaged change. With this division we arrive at 10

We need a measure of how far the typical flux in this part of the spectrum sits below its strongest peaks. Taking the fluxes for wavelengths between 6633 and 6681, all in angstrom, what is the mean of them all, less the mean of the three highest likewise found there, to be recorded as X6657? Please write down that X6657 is -0.153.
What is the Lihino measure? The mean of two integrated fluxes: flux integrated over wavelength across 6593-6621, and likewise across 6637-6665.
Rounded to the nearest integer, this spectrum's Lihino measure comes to 132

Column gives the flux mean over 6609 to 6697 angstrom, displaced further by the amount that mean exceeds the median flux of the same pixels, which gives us 4.75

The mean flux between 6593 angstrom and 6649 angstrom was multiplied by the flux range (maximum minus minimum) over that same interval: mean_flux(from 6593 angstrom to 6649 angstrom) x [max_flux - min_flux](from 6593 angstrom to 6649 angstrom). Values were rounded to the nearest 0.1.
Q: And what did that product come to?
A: 2.7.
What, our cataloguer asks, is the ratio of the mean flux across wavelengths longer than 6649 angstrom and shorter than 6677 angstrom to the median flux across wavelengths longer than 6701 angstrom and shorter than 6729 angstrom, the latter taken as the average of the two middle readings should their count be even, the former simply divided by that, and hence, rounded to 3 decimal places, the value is 0.964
